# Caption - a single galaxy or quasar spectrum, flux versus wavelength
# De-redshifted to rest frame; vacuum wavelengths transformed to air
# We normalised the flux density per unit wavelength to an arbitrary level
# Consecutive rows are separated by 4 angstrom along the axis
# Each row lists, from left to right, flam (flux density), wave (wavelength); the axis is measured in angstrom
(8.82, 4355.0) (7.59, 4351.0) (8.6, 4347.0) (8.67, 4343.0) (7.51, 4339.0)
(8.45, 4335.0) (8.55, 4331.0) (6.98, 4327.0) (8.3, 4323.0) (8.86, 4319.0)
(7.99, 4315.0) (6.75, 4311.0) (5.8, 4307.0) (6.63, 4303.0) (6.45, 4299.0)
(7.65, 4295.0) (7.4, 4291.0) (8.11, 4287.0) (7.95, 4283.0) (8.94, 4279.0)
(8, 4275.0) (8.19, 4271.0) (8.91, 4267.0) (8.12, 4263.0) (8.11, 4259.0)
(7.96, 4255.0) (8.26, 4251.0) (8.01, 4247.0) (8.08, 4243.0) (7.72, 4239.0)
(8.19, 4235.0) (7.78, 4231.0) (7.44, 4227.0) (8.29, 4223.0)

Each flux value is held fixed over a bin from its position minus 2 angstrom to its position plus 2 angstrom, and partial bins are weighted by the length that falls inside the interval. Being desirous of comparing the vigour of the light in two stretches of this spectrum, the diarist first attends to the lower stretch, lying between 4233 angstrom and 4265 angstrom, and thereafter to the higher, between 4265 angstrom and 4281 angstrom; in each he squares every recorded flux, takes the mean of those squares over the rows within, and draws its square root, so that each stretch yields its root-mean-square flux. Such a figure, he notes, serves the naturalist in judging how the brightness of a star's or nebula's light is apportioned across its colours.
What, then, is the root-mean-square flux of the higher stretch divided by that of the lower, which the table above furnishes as 1.06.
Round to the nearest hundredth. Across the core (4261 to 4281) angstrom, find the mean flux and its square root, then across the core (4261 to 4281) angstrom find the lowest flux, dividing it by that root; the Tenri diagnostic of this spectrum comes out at 2.76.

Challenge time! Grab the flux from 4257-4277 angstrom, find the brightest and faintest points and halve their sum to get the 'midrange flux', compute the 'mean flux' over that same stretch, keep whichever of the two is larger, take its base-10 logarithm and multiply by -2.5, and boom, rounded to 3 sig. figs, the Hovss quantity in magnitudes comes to -2.32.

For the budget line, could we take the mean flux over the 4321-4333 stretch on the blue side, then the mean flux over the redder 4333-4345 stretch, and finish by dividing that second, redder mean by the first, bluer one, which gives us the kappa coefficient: 1.03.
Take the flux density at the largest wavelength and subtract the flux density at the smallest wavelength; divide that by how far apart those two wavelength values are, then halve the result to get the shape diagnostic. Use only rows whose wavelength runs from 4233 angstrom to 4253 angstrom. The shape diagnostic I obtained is 0.002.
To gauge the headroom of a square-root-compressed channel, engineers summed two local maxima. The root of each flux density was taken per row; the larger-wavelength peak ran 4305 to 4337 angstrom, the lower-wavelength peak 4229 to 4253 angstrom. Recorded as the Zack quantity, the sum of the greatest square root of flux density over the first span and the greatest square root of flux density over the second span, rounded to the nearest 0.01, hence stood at 5.85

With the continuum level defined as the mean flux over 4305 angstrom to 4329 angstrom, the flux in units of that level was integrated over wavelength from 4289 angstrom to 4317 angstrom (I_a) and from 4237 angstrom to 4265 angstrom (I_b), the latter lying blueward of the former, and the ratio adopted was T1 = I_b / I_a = 1.2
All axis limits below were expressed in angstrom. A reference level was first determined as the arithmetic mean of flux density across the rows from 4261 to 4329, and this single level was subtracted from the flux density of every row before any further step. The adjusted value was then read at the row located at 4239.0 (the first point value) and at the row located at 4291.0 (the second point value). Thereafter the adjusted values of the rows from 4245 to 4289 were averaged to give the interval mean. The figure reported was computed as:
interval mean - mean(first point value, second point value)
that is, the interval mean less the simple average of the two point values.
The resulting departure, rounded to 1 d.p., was 0.7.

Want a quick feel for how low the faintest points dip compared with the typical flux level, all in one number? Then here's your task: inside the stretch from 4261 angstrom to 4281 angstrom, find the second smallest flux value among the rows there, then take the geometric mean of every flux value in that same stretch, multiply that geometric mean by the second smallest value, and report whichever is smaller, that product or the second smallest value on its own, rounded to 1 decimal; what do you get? 8.1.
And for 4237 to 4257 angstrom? 8.0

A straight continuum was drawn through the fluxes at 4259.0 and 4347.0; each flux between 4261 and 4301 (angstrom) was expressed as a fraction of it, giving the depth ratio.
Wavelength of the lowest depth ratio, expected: 4299.0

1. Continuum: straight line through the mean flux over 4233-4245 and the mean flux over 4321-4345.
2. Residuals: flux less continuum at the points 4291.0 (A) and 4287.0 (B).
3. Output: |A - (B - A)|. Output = 1.4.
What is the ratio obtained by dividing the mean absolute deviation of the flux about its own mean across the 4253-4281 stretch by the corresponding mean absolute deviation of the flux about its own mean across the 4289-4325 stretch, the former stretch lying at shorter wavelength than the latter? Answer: 0.43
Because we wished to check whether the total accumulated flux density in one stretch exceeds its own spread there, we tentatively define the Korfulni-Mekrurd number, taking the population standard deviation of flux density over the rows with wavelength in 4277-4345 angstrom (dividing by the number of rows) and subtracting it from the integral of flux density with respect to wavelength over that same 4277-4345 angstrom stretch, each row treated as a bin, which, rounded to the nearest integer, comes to 523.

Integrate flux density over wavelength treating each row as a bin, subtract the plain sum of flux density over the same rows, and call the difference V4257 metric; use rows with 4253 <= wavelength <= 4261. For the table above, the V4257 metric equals 48.2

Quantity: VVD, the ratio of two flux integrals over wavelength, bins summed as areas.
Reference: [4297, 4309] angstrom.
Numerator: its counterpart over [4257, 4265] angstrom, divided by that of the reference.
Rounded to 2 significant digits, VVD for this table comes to 0.86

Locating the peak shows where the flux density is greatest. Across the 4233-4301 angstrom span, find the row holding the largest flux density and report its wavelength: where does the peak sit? 4279.0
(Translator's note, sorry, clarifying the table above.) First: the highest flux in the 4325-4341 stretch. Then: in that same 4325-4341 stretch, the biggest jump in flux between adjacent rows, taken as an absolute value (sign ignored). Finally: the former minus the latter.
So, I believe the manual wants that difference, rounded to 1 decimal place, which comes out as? 7.0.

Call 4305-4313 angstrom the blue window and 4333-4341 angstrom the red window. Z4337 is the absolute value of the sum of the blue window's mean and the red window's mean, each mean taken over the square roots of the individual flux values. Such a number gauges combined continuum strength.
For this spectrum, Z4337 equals 5.33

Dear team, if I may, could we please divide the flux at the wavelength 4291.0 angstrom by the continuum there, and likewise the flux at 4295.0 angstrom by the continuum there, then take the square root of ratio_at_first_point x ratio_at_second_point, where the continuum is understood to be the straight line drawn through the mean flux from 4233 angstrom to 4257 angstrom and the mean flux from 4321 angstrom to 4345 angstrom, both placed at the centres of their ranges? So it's 0.93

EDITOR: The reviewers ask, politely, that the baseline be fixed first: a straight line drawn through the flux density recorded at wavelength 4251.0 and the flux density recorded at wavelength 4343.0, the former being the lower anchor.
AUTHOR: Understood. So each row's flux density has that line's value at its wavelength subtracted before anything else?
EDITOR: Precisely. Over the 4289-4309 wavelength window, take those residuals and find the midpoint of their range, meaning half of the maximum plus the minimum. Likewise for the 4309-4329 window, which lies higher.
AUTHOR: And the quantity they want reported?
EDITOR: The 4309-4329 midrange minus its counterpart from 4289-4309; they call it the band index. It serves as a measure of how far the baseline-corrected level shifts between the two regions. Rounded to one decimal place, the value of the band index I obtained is 1.0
